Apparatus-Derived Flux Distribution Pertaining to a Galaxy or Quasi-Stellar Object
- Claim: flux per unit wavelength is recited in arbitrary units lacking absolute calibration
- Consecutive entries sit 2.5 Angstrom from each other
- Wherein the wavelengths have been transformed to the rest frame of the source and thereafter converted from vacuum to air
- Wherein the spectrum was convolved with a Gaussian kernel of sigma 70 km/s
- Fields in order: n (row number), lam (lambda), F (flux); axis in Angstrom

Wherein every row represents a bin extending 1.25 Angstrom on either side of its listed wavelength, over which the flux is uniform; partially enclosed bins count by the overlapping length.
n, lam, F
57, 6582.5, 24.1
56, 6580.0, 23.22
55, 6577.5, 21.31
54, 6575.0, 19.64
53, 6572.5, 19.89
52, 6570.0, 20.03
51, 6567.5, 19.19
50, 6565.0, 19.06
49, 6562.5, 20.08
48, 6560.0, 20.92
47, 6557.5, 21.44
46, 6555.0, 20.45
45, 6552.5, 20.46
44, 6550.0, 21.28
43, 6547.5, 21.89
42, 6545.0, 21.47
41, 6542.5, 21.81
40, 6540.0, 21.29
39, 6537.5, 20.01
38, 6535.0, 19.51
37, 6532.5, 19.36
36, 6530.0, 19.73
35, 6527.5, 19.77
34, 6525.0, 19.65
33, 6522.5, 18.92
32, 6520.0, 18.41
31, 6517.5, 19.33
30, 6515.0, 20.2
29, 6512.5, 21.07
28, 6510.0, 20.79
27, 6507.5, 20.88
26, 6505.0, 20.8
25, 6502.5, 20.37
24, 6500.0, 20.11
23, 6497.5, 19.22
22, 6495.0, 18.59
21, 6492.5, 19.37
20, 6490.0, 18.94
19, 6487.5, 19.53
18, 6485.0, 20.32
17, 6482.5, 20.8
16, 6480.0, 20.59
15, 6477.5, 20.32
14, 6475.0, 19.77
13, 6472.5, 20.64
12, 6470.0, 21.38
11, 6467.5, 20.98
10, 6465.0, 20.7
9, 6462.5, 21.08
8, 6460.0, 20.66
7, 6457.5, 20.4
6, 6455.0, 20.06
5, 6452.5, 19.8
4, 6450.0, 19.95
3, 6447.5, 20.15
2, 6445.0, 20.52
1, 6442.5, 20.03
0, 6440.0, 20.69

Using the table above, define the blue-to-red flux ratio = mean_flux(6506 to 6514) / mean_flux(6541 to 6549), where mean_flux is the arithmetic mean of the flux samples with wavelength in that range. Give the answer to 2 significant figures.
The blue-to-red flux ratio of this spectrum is 0.96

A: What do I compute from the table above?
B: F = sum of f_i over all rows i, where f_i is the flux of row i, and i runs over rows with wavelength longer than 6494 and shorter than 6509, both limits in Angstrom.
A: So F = 120.0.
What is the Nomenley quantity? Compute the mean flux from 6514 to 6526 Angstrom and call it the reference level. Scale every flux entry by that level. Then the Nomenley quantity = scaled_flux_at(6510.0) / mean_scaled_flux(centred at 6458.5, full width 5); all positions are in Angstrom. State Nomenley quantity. 1.01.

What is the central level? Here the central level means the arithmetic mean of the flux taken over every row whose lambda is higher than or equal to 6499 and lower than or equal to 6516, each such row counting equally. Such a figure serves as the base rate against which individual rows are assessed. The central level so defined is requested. 20.6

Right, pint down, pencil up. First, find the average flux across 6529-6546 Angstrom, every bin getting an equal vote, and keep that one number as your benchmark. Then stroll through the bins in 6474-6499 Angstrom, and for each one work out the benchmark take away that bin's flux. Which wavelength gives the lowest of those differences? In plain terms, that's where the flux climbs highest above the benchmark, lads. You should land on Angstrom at 6482.5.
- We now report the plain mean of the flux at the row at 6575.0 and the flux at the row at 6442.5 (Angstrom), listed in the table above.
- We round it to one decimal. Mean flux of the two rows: 19.8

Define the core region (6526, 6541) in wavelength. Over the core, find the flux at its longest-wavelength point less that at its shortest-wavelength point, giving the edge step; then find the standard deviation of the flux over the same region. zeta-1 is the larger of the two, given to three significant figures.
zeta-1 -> 1.52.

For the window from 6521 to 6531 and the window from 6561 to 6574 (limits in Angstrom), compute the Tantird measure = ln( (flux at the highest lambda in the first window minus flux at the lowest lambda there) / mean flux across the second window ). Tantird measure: -3.2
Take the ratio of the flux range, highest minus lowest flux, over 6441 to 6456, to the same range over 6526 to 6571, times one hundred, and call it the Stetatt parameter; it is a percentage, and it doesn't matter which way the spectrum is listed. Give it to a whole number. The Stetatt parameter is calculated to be 25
